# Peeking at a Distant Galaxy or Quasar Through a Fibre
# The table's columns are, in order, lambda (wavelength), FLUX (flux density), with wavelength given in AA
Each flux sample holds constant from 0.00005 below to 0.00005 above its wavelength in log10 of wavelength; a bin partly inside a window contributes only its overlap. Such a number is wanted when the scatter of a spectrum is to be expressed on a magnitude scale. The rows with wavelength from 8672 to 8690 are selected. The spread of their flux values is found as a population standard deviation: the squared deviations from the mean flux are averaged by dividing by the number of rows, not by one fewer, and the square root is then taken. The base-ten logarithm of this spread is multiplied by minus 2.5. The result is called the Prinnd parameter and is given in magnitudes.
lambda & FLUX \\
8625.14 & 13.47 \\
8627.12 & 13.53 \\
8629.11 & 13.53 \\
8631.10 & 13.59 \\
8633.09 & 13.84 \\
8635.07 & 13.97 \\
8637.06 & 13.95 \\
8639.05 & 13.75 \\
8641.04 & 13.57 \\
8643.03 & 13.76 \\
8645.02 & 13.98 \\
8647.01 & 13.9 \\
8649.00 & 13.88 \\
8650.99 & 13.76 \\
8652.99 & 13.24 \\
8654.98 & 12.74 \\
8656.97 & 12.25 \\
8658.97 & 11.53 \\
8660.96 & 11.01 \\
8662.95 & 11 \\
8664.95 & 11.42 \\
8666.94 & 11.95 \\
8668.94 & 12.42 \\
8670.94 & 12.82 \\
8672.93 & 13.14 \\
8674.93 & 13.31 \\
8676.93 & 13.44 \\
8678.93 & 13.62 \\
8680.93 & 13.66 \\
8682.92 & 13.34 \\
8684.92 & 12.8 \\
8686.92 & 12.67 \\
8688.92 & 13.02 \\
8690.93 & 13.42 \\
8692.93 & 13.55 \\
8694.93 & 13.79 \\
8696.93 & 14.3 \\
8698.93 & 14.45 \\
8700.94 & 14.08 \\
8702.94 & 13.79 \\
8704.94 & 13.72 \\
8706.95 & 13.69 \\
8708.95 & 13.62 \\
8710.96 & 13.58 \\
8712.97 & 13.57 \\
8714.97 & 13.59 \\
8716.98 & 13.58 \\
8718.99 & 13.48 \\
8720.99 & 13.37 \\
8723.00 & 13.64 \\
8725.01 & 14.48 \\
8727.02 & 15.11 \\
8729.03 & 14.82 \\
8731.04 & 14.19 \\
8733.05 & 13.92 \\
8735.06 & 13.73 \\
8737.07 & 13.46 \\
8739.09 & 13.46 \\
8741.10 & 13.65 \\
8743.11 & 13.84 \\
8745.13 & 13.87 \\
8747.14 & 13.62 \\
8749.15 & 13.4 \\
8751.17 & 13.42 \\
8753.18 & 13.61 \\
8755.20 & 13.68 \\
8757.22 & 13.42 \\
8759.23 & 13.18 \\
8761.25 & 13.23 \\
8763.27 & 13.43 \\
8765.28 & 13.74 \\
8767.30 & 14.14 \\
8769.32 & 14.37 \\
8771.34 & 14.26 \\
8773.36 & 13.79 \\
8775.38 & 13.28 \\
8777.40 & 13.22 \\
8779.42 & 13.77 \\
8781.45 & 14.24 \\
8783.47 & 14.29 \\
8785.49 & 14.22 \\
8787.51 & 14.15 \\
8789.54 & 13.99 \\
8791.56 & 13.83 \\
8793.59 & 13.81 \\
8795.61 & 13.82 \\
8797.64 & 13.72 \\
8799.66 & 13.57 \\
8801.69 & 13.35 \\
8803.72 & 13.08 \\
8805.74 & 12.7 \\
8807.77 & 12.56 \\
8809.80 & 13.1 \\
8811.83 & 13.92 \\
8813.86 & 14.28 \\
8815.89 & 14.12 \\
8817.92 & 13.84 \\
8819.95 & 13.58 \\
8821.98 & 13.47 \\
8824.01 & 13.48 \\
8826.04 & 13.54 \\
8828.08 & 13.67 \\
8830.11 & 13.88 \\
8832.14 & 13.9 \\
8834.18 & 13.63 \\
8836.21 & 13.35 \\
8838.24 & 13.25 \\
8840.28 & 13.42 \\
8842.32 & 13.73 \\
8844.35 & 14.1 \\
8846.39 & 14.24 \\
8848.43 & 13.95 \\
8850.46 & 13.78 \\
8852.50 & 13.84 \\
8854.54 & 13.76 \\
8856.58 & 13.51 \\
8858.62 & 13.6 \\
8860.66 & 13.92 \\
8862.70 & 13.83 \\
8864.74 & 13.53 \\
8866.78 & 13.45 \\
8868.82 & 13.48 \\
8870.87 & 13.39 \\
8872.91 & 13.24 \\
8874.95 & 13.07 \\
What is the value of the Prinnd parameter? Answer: 1.22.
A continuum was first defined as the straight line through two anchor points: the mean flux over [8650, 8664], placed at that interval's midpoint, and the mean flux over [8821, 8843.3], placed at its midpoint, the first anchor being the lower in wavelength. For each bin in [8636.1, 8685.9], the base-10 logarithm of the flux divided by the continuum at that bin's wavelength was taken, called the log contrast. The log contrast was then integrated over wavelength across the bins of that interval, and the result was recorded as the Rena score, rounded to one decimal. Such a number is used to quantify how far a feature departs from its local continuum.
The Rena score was 1.2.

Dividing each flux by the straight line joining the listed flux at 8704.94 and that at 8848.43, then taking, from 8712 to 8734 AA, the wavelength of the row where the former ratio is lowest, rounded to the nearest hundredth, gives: 8720.99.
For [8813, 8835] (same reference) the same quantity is 8821.98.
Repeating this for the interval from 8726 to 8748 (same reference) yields 8739.09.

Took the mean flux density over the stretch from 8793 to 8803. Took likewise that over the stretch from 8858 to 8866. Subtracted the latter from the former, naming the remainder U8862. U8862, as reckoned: -0.1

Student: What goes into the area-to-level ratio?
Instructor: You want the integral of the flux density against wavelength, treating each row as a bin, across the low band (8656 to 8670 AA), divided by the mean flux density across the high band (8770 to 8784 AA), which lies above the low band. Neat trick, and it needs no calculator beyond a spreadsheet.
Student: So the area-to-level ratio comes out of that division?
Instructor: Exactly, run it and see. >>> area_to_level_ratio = 11.8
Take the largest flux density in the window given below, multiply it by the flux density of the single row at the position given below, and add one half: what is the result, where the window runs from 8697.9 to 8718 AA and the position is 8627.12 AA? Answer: 196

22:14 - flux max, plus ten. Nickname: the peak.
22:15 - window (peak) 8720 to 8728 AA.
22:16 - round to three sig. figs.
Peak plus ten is 25.1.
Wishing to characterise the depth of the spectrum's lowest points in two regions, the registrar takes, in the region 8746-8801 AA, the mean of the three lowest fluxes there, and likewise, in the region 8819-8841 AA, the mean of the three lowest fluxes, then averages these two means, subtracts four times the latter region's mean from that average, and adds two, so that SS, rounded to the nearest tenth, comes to -38.1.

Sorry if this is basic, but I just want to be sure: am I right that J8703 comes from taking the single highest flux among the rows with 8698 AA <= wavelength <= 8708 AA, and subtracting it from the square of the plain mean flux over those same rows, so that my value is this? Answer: 180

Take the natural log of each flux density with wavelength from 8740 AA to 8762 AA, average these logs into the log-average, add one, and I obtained 3.61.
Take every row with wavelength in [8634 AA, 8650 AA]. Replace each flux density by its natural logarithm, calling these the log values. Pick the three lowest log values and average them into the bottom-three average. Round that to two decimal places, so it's 2.62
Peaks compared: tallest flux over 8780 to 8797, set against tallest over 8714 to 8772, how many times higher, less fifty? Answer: -49.05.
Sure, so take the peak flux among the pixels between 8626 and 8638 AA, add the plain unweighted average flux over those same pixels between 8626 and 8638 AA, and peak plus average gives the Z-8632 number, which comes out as 27.7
